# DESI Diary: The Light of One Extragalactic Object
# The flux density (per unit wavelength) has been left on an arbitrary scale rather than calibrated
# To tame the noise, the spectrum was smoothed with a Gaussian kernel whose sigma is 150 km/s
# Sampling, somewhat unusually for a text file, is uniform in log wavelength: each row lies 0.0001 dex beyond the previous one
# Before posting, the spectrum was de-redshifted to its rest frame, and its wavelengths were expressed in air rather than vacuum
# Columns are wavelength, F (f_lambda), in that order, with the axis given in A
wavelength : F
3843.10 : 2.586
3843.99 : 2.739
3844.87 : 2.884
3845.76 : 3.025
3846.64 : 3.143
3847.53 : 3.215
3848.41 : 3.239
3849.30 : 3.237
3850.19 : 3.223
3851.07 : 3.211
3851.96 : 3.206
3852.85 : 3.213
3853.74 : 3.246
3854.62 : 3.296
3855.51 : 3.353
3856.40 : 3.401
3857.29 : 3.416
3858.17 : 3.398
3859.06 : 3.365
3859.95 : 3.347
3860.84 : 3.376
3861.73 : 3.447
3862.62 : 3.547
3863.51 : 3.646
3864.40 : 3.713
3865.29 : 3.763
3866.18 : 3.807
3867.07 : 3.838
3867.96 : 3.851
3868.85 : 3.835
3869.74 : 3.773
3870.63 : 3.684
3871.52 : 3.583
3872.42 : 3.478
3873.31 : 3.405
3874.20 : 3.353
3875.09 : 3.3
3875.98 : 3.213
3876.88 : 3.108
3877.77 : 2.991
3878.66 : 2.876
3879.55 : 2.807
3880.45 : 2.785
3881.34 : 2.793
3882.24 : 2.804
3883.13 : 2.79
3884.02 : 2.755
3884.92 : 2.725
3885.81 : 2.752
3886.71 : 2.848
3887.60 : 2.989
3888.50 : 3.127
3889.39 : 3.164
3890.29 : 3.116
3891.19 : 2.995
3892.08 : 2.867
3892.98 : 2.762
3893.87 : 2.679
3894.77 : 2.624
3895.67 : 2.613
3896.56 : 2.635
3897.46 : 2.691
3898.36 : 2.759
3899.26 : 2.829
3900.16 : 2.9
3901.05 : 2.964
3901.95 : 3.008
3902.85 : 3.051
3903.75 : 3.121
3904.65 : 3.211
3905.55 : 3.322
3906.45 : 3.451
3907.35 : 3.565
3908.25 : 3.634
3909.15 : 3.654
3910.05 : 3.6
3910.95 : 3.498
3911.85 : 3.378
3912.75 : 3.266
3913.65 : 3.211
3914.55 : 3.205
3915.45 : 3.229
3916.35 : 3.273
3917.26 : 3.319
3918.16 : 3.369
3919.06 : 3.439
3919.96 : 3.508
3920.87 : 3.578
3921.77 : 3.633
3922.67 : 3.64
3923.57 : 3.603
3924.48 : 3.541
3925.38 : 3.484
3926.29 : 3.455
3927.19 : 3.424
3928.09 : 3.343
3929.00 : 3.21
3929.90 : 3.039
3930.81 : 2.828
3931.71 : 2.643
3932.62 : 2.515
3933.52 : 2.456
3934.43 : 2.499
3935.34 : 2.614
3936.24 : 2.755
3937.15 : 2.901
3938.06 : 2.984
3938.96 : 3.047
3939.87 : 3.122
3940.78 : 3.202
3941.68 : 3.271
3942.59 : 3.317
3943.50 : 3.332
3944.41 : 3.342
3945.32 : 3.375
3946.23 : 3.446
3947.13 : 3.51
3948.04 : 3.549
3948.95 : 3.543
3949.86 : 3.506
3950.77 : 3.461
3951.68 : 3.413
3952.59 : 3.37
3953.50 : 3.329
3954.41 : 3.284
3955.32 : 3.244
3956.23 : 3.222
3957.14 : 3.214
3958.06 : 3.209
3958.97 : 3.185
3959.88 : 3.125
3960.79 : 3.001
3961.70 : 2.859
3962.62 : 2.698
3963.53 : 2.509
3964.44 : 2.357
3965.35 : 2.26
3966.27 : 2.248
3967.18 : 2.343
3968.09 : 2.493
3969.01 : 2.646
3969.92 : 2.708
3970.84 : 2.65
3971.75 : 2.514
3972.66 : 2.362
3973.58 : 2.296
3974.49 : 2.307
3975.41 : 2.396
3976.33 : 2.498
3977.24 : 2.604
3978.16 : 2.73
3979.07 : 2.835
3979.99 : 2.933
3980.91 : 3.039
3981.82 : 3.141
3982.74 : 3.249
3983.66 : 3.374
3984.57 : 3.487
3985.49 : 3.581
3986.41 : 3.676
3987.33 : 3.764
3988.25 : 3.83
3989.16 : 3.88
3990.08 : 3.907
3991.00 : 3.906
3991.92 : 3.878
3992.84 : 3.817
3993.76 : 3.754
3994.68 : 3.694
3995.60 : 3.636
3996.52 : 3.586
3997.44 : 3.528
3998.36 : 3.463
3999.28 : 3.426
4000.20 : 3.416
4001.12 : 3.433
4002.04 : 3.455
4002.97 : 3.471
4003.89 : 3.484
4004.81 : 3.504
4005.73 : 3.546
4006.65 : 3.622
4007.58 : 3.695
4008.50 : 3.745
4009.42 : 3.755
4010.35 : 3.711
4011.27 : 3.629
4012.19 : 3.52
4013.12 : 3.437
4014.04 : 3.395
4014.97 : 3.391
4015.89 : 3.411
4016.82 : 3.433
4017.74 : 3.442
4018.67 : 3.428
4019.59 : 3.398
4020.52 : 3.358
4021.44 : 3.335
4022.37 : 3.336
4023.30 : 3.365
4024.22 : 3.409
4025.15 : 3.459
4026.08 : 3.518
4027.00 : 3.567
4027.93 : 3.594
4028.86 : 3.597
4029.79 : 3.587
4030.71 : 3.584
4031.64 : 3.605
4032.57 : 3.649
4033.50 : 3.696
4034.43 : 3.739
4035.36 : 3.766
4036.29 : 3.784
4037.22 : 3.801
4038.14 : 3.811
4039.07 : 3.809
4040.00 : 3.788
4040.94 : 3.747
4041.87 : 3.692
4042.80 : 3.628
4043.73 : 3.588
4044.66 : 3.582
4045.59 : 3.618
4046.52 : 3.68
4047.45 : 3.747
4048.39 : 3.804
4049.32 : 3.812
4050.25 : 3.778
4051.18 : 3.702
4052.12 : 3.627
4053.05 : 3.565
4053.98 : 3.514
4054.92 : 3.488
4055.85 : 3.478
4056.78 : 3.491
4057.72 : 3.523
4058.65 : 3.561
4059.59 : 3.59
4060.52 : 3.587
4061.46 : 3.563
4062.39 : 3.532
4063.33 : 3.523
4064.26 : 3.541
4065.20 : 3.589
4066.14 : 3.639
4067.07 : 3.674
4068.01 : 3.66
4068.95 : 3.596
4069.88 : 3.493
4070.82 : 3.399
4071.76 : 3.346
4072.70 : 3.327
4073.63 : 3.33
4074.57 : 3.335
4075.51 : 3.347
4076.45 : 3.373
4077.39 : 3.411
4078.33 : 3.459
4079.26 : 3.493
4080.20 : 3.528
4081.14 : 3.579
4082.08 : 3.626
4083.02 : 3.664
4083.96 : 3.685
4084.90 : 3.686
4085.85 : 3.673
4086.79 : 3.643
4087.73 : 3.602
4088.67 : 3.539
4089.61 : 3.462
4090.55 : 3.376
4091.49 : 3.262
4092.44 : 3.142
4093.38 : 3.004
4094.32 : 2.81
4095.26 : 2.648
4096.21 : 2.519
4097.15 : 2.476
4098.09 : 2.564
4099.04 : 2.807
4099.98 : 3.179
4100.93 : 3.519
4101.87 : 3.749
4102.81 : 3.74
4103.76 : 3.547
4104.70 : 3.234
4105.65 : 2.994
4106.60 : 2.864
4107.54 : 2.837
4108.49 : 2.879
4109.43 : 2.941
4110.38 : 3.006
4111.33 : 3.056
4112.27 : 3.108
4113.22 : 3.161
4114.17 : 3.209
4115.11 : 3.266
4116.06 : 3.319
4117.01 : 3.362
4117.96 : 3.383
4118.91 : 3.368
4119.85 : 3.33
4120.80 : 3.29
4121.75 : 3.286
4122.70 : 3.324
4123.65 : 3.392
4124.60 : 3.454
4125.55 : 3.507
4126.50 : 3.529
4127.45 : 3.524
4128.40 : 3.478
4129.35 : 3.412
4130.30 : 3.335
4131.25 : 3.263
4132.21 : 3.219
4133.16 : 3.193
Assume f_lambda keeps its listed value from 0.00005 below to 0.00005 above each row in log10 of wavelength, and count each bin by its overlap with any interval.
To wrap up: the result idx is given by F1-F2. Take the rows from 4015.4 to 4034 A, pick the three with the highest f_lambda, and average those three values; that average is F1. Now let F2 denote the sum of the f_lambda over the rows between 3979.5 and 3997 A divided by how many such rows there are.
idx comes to 0.1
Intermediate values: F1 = 3.65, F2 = 3.6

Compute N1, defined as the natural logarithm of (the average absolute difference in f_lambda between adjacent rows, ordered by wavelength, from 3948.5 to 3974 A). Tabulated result -2.5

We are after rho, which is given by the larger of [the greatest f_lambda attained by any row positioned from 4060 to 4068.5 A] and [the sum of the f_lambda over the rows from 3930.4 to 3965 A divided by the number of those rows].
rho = 3.67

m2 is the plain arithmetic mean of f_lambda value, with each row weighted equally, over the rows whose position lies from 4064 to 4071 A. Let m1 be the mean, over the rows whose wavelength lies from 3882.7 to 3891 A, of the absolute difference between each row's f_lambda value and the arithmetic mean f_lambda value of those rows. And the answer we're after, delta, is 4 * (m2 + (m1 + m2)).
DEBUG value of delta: 29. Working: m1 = 0.160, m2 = 3.6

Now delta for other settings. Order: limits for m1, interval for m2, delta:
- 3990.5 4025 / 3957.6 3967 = 22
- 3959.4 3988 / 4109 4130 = 28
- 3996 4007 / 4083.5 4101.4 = 26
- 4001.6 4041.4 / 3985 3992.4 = 31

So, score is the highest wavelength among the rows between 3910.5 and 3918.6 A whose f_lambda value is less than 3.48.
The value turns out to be 3918.16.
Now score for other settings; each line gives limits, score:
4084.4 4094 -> 4093.38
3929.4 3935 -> 3934.43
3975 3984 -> 3983.66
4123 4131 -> 4130.30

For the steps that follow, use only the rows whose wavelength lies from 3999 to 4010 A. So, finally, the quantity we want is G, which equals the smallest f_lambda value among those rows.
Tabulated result 3.416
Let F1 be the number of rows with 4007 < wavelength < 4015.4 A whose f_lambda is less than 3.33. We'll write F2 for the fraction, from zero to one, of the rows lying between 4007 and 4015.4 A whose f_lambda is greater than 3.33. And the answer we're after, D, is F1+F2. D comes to 1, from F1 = 0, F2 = 1.0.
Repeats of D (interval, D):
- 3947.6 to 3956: 4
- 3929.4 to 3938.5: 10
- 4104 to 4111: 7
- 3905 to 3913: 3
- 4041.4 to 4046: 1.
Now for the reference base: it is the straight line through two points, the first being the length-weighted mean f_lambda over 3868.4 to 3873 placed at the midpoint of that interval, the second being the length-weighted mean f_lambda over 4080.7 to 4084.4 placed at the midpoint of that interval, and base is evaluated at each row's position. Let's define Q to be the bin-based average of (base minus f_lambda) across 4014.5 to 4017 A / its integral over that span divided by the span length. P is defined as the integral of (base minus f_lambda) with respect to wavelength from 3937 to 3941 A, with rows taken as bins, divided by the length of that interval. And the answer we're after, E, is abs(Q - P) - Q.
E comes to 0.1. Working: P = 0.6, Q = 0.2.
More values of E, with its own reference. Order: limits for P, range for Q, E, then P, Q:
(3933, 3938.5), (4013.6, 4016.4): 0.5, 1.0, 0.2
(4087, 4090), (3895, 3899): -0.1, 0.1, 1.0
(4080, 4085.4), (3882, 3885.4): 0.0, 0.0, 0.9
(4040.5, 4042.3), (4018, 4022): 0.1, -0.1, 0.3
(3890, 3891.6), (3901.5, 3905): -0.5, 0.6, 0.6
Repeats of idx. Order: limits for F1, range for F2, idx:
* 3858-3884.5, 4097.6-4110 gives 0.7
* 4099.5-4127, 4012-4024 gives 0.3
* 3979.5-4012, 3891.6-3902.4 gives 1.1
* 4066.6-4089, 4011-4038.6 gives 0.1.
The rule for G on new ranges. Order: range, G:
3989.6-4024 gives 3.335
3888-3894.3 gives 2.679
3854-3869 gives 3.296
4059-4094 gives 3.004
